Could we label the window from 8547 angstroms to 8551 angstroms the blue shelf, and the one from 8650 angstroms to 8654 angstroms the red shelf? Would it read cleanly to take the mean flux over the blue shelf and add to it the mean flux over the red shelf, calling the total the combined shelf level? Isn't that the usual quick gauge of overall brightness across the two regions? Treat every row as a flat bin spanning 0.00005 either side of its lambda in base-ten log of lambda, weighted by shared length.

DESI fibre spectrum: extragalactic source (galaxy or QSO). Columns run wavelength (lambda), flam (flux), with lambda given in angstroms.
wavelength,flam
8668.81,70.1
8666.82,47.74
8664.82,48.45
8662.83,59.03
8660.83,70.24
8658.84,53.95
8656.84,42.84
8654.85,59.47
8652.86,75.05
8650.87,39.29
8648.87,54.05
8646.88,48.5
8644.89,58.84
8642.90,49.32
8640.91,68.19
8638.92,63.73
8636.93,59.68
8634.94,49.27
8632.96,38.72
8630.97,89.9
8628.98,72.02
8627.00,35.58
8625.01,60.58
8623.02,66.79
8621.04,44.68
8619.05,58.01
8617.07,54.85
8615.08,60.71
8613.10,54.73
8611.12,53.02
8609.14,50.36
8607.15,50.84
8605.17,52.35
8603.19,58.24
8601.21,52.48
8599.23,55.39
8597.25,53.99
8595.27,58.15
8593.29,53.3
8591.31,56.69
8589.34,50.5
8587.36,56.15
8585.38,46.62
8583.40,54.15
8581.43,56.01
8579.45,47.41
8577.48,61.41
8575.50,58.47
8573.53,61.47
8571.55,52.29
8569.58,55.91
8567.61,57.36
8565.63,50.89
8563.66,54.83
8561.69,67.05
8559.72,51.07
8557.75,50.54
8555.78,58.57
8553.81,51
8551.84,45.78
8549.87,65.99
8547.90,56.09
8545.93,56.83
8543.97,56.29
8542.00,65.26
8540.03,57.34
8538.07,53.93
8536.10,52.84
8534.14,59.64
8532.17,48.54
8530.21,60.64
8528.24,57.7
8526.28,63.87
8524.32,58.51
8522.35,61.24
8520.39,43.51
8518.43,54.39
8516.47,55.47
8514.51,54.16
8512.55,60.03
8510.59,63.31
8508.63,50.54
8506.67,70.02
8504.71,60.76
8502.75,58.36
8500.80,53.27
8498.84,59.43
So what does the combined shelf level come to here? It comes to 118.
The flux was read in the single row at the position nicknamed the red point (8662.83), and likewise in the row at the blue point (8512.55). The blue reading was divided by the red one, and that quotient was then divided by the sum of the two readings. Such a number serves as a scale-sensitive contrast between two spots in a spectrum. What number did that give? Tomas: 0.0085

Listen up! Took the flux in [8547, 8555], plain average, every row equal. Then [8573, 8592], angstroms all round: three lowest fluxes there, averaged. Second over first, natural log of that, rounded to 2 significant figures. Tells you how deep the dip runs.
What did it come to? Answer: -0.13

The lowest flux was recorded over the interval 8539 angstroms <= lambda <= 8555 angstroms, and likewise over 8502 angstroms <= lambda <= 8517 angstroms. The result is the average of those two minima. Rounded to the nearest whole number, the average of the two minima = 48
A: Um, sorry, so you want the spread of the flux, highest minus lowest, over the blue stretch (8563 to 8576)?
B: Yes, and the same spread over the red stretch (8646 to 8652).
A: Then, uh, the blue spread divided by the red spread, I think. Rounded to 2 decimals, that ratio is 0.72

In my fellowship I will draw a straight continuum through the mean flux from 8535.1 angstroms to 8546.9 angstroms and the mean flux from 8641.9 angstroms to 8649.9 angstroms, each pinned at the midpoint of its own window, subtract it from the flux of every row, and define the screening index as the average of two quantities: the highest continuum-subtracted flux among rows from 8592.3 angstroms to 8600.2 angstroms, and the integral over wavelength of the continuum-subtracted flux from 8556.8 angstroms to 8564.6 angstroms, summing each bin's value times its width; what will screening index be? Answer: 0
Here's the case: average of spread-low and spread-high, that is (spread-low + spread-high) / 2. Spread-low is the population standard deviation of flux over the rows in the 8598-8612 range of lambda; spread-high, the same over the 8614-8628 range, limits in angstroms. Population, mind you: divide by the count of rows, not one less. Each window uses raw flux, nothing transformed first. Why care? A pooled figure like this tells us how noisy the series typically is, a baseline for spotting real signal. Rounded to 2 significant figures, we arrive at 6.2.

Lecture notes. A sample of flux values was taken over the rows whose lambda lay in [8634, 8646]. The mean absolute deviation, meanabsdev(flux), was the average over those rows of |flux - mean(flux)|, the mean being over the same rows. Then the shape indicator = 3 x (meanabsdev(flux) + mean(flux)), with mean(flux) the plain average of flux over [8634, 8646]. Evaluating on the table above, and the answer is 192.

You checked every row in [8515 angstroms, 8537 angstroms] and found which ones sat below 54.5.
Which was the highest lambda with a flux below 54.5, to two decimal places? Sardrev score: 8536.10 angstroms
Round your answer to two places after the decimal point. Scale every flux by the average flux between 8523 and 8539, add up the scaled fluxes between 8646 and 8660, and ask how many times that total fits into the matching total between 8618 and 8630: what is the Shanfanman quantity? 0.90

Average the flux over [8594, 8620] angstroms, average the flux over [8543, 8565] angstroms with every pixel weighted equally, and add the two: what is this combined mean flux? 111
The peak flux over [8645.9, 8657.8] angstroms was 75.05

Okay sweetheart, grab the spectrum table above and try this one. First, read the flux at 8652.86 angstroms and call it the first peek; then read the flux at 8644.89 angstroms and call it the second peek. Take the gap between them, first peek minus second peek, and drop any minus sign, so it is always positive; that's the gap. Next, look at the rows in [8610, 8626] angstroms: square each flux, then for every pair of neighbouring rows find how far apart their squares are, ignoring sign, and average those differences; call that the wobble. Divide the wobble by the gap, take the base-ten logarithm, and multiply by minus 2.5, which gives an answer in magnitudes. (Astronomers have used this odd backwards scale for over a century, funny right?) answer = -4.4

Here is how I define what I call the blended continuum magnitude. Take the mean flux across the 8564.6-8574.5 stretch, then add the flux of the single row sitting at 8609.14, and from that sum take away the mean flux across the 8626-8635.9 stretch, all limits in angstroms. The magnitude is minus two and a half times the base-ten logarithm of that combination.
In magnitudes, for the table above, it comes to -4.22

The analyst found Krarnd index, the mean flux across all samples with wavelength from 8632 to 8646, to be 55.4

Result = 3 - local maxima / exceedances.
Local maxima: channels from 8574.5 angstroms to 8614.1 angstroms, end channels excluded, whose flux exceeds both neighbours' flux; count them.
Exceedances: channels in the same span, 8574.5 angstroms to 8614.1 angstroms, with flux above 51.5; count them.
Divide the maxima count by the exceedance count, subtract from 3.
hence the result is 2.53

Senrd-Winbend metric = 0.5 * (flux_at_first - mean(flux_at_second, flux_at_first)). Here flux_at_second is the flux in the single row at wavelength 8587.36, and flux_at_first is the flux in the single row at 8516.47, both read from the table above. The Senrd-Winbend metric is 0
